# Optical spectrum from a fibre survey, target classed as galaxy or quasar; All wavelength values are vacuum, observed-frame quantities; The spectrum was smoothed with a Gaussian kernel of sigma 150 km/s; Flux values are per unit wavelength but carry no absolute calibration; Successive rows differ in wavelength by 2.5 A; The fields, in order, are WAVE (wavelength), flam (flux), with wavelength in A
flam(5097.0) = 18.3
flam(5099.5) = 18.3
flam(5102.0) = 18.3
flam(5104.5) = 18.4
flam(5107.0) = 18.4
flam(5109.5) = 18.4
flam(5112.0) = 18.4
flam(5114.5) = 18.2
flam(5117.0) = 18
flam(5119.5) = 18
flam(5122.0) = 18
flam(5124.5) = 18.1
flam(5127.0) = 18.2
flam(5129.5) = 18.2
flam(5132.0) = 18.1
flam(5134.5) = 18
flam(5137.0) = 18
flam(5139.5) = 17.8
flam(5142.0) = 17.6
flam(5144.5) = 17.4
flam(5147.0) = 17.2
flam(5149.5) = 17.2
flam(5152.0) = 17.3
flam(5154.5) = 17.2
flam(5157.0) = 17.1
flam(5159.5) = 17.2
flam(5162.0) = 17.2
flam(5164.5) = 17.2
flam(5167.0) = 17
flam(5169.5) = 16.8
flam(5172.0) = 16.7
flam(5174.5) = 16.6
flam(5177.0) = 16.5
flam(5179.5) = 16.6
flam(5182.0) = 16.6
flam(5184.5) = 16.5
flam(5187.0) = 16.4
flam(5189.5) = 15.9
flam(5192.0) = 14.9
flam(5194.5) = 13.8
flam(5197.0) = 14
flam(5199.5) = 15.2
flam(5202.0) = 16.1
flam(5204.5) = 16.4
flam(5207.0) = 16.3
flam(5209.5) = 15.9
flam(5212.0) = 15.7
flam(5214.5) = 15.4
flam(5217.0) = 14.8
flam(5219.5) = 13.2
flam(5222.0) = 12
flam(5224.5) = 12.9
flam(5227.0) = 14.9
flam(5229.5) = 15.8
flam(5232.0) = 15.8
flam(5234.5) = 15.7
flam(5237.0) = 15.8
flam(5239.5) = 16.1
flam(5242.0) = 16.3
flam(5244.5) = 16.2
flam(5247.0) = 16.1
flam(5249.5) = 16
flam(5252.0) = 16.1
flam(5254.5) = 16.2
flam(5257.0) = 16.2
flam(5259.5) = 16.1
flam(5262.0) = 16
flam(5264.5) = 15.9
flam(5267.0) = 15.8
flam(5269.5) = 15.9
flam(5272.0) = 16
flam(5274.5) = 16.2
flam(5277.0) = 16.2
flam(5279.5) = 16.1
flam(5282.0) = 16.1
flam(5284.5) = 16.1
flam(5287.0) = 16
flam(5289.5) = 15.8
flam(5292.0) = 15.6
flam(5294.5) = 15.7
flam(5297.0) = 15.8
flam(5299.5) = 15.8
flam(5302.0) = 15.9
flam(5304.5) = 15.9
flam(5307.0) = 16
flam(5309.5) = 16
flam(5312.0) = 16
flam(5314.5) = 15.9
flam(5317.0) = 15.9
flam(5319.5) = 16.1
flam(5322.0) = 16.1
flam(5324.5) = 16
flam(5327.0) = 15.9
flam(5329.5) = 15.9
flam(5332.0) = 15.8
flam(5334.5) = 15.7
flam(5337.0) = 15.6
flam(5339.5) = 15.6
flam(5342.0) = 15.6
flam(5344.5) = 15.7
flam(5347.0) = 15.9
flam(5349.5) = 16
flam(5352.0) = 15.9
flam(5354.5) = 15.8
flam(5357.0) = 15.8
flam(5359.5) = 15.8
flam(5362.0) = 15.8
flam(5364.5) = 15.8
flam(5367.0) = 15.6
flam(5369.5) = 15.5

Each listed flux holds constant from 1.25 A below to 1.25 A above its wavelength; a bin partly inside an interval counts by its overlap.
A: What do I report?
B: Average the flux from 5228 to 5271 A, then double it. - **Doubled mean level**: 32.0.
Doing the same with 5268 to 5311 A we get 31.9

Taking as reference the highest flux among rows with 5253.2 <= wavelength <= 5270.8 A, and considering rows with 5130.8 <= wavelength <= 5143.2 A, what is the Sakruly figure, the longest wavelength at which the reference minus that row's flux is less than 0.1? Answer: 5142.0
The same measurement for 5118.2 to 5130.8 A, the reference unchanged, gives 5129.5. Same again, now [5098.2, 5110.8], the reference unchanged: 5109.5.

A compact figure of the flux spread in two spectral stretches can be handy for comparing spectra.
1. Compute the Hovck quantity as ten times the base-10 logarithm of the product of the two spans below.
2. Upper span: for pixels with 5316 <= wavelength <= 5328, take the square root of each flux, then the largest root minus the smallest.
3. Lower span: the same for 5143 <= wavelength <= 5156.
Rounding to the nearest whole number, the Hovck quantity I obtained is -32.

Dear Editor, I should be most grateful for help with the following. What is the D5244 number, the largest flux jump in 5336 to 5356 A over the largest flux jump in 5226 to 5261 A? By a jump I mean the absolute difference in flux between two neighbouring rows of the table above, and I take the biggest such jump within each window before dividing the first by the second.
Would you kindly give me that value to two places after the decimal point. 0.22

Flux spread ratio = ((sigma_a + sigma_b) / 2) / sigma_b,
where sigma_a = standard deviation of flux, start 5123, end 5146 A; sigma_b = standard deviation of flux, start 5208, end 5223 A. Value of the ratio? 0.59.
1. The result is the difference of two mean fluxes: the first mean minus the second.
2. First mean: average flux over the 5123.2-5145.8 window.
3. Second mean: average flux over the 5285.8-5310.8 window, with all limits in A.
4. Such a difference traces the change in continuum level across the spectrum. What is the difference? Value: 2.08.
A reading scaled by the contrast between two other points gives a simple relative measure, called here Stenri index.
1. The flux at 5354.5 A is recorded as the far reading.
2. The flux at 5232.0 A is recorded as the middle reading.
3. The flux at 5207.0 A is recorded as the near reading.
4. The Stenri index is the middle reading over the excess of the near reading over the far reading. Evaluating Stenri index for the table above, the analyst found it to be 31.6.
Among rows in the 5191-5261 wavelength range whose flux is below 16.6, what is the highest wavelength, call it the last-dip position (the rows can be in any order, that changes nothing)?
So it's 5259.5 A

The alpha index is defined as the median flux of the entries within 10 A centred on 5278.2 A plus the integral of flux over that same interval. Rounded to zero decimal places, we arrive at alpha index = 178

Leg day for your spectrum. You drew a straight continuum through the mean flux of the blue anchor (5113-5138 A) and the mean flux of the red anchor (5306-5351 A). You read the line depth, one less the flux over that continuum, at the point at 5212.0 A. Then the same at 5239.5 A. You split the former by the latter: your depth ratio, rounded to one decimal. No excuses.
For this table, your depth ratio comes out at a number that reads 1.9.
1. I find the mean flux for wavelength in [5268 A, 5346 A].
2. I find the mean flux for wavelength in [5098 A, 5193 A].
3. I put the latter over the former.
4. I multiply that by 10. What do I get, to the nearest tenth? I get 11.0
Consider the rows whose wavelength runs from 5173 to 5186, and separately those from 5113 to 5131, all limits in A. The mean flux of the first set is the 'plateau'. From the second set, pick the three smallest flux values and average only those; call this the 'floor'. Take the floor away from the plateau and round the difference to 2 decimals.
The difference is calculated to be -1.44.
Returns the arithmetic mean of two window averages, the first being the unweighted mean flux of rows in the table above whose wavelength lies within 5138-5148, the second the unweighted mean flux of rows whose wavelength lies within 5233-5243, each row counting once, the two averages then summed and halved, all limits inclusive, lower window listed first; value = 16.7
